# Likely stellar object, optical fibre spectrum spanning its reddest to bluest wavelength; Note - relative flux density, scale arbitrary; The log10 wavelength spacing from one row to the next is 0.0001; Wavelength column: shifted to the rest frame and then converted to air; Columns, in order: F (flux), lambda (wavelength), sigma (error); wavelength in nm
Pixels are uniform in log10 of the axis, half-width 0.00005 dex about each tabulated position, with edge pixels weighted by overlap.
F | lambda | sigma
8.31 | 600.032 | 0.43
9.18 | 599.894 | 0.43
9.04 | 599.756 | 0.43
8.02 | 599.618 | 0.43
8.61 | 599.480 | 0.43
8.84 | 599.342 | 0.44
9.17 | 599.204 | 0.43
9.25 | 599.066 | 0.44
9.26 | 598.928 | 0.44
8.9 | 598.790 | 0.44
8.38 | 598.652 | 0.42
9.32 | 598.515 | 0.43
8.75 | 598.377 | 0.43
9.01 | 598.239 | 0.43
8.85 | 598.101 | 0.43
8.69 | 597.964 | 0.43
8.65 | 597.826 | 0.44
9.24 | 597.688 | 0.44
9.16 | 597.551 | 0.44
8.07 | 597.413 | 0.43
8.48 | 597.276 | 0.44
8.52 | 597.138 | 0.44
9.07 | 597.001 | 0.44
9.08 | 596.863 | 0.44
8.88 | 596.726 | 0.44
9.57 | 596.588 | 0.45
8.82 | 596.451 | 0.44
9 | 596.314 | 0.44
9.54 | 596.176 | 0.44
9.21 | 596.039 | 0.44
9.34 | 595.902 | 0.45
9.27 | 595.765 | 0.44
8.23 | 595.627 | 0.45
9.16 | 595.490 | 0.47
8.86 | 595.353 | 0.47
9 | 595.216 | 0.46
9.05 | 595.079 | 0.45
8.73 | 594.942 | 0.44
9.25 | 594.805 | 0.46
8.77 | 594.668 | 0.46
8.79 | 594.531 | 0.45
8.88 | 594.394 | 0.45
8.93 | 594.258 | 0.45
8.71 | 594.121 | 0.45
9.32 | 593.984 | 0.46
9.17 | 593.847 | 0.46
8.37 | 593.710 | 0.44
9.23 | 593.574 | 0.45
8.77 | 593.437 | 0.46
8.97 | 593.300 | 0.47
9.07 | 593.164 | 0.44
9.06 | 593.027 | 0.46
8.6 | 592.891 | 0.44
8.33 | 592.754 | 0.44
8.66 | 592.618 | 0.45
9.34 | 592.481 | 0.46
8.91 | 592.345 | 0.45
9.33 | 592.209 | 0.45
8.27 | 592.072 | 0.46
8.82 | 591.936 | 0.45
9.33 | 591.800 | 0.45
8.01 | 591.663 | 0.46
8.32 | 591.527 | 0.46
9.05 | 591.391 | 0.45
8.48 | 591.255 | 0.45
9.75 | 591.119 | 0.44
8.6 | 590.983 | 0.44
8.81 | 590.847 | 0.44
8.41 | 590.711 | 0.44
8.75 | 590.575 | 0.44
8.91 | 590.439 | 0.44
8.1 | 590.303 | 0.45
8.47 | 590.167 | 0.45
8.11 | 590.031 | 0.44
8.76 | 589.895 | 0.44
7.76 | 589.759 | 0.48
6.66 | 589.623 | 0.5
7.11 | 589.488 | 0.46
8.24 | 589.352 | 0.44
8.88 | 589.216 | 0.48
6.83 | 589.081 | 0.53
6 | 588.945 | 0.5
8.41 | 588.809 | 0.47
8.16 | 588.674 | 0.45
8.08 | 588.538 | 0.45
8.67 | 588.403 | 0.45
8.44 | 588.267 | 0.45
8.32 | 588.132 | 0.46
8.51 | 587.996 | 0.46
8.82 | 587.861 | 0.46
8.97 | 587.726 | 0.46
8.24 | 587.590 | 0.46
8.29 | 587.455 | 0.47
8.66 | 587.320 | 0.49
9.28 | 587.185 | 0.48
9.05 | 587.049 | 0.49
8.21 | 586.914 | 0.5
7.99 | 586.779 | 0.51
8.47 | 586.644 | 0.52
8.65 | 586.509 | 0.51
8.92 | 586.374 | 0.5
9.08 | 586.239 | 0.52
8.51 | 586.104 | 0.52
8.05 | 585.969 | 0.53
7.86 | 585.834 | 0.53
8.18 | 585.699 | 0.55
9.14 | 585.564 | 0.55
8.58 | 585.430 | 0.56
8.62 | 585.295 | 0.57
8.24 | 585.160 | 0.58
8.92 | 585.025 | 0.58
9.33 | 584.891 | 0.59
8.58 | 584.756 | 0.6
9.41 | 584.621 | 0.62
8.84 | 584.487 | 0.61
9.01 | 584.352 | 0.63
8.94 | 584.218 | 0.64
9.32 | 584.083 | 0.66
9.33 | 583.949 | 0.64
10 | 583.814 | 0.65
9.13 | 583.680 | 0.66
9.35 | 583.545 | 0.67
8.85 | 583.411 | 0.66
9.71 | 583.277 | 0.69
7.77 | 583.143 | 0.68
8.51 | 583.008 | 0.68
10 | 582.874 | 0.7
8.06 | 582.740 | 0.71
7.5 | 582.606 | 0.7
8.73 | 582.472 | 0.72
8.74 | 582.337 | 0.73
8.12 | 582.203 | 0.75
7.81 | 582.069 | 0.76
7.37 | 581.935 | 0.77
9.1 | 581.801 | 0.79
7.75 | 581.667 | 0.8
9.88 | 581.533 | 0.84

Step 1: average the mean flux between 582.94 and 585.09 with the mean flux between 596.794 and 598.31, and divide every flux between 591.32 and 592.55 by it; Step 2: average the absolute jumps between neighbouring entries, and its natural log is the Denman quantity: -2.6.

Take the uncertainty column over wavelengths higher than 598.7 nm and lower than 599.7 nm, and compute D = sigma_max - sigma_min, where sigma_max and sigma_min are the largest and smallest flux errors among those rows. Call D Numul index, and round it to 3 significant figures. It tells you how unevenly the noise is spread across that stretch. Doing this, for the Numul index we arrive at 0.0100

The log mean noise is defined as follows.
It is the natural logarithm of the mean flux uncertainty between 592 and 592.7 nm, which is -0.790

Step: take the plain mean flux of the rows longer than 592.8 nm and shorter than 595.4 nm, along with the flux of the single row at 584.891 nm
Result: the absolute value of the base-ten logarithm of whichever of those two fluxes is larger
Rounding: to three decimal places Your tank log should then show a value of 0.970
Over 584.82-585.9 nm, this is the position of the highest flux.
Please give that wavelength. 584.891 nm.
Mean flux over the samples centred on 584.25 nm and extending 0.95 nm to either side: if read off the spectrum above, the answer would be 9.1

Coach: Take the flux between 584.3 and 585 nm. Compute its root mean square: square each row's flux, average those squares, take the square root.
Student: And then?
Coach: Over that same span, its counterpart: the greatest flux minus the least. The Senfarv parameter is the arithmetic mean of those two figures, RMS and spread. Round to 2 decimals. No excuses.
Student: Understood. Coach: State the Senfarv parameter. 4.93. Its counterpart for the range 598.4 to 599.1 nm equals 4.98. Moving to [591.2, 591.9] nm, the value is 4.99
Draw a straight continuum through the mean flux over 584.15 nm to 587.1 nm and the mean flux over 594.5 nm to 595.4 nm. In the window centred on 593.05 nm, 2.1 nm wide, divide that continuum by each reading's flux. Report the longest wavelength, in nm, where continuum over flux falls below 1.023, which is 593.984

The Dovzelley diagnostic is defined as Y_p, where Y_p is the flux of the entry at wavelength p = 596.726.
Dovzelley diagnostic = 8.88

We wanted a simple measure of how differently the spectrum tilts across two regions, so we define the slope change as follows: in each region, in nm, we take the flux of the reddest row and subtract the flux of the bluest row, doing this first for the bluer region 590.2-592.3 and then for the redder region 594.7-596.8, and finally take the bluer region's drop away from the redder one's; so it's -1.6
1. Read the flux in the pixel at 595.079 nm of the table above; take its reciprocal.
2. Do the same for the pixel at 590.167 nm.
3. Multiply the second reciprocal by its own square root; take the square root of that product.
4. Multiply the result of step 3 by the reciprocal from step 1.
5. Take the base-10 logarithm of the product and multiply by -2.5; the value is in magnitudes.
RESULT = 4.13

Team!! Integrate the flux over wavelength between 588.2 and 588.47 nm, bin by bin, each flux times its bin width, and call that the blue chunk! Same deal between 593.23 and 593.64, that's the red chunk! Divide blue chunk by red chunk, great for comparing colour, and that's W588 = 0.63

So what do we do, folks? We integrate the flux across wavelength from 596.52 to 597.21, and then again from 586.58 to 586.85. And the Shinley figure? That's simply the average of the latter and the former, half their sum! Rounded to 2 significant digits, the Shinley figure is 4.2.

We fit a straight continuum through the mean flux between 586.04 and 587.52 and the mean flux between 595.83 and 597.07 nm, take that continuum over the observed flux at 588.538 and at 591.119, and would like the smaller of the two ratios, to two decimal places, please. 0.91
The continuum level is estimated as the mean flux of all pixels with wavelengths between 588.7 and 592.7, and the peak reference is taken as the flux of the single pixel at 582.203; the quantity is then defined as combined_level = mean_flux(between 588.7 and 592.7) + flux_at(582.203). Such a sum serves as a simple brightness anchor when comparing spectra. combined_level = 16.5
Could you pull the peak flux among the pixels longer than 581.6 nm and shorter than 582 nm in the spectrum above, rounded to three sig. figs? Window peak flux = 9.10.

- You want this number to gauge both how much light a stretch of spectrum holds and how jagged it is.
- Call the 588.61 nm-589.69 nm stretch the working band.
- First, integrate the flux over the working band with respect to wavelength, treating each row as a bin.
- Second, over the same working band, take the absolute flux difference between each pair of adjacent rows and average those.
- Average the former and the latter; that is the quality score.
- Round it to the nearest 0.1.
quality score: 4.6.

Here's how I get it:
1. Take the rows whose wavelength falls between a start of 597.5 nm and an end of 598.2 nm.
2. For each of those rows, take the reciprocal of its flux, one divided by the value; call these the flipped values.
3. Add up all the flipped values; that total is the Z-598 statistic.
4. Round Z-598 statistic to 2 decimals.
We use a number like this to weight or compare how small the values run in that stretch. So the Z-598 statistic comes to 0.56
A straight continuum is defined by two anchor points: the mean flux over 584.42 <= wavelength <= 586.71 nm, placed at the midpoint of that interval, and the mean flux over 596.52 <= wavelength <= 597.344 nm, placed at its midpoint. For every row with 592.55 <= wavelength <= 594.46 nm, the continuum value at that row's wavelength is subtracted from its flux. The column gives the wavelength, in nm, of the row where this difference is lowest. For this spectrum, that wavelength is 592.754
